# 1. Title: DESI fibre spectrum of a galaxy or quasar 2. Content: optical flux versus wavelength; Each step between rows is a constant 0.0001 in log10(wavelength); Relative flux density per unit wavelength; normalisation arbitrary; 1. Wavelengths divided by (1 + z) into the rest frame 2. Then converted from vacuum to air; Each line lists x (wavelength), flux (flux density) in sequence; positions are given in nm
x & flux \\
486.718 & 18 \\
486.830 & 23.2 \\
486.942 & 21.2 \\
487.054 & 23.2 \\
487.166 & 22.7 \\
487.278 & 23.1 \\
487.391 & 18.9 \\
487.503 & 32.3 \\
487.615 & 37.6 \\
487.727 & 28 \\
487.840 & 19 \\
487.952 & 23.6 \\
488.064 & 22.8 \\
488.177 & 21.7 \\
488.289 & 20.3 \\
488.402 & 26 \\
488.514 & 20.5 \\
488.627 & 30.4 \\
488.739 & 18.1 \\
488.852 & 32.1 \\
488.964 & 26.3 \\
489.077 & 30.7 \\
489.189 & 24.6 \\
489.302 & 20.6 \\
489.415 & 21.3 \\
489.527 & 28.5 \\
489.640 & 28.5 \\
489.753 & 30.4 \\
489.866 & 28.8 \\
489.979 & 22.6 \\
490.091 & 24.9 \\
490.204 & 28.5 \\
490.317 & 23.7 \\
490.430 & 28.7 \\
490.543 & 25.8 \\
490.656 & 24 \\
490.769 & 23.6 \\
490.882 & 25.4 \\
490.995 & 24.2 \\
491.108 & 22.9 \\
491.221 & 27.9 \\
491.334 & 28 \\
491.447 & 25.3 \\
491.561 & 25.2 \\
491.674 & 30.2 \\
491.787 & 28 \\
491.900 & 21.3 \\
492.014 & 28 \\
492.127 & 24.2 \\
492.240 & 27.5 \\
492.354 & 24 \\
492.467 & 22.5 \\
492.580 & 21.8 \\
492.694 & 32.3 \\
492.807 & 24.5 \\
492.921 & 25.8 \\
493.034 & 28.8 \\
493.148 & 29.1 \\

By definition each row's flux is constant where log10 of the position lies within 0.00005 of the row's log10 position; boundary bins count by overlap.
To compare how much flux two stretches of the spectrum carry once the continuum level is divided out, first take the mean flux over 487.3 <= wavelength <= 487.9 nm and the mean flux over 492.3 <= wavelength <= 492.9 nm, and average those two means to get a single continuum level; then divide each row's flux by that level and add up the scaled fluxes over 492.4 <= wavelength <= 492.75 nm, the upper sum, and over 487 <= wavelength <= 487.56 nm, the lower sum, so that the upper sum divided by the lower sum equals 0.64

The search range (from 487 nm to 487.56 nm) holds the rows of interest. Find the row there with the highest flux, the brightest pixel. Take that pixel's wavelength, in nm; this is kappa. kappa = 487.503 nm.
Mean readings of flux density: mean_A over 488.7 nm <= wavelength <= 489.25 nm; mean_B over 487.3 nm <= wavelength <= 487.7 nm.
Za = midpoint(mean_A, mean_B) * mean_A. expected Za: 738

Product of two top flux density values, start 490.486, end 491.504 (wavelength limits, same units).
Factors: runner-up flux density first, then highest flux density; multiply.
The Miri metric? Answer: 781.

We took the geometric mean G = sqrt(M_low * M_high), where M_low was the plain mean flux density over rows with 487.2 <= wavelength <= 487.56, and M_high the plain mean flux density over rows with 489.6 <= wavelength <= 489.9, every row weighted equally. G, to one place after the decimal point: 26.9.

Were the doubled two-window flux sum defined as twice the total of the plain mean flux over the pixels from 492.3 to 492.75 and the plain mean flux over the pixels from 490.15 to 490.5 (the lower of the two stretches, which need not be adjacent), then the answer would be 104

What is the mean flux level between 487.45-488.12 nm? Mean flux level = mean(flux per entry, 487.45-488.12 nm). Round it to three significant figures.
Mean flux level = 27.2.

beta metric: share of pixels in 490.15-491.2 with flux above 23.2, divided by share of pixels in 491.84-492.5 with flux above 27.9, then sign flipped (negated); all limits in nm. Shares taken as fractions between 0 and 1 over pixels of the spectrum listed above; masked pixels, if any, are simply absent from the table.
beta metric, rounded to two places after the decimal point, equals -5.33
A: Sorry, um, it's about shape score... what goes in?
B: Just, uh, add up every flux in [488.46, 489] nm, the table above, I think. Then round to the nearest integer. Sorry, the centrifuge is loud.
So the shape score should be 127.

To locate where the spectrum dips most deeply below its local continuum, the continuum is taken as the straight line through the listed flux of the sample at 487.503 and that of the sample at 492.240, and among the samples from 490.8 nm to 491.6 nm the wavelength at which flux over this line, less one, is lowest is 491.108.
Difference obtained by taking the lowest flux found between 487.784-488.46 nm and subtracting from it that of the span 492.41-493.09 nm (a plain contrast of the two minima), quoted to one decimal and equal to -2.8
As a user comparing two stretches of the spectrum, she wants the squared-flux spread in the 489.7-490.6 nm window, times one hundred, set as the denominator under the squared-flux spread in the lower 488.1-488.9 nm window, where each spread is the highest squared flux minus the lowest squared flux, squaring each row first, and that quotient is 0.017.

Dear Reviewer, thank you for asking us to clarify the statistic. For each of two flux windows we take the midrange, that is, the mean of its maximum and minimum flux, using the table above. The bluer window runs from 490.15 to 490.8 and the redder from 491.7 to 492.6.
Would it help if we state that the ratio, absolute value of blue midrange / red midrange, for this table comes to 1.06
